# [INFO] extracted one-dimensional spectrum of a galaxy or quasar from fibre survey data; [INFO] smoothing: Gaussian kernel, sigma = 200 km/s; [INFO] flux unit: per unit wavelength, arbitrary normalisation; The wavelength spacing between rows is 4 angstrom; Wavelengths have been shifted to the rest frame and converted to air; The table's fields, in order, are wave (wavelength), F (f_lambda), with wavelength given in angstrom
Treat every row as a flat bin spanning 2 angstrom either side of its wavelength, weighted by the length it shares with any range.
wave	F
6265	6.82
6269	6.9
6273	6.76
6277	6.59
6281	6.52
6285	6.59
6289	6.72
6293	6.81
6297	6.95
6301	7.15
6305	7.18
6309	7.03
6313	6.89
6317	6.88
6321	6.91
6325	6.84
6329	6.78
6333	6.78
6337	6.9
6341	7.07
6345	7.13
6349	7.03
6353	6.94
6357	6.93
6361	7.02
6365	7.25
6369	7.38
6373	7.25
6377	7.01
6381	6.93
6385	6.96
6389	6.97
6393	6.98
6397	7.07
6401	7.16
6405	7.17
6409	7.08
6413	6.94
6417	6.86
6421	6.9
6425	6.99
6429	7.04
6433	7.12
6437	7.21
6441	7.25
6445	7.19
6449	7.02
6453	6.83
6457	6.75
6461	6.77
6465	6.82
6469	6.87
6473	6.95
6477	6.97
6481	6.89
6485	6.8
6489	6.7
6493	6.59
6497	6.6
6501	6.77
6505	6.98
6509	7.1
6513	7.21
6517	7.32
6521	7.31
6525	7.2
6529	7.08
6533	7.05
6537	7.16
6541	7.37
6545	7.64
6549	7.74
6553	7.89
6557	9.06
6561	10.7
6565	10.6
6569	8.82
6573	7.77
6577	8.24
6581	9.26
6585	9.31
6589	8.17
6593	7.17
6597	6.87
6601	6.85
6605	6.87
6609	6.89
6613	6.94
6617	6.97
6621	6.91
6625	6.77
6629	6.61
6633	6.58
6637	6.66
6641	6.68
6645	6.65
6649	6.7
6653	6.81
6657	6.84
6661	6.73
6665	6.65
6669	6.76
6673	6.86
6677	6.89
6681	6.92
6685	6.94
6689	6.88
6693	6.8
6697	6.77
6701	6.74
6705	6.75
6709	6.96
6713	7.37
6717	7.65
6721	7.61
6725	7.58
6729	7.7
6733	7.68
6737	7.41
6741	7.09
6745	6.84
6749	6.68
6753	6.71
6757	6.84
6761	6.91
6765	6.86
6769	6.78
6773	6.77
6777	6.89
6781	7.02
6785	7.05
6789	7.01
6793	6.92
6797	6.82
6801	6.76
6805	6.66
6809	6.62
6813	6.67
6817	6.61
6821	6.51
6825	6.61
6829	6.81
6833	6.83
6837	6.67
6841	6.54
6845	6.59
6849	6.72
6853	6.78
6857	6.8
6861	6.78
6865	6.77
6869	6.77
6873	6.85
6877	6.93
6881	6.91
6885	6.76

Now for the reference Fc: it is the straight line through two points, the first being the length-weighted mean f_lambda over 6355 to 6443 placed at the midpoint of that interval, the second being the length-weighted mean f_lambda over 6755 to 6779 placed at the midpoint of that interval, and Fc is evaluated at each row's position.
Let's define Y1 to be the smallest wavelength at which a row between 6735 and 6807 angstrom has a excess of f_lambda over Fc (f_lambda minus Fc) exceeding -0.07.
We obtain 6737 angstrom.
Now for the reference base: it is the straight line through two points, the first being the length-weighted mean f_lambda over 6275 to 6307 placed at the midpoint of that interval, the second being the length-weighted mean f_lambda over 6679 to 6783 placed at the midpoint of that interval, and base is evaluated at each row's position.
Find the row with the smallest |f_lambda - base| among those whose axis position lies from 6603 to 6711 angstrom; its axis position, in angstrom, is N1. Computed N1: 6617 angstrom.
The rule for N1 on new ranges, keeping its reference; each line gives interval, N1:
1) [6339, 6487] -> 6421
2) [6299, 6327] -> 6325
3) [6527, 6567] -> 6533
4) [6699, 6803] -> 6785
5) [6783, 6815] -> 6785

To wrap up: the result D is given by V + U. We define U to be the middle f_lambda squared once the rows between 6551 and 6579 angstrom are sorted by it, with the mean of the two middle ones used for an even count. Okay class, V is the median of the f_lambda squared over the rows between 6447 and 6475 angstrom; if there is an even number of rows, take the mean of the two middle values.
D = 124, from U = 78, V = 46.65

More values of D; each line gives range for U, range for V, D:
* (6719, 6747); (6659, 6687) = 105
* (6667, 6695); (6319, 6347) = 95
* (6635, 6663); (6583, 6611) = 92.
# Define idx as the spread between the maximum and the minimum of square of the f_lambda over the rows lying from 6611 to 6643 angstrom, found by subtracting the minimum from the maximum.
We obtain 5.3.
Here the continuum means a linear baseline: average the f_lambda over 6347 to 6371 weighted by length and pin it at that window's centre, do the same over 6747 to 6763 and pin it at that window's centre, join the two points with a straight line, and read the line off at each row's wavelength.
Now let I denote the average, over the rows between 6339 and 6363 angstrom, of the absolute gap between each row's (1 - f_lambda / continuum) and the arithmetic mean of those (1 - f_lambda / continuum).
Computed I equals 0.008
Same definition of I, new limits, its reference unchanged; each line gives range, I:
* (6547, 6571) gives 0.146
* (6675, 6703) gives 0.009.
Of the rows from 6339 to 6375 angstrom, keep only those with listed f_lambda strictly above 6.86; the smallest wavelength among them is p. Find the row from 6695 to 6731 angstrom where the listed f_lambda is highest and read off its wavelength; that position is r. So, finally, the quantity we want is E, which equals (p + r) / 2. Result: 6535 angstrom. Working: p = 6341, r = 6729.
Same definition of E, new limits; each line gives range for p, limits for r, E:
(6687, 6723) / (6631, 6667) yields 6673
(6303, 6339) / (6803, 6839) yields 6569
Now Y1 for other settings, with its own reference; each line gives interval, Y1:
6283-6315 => 6301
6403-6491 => 6405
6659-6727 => 6673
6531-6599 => 6533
